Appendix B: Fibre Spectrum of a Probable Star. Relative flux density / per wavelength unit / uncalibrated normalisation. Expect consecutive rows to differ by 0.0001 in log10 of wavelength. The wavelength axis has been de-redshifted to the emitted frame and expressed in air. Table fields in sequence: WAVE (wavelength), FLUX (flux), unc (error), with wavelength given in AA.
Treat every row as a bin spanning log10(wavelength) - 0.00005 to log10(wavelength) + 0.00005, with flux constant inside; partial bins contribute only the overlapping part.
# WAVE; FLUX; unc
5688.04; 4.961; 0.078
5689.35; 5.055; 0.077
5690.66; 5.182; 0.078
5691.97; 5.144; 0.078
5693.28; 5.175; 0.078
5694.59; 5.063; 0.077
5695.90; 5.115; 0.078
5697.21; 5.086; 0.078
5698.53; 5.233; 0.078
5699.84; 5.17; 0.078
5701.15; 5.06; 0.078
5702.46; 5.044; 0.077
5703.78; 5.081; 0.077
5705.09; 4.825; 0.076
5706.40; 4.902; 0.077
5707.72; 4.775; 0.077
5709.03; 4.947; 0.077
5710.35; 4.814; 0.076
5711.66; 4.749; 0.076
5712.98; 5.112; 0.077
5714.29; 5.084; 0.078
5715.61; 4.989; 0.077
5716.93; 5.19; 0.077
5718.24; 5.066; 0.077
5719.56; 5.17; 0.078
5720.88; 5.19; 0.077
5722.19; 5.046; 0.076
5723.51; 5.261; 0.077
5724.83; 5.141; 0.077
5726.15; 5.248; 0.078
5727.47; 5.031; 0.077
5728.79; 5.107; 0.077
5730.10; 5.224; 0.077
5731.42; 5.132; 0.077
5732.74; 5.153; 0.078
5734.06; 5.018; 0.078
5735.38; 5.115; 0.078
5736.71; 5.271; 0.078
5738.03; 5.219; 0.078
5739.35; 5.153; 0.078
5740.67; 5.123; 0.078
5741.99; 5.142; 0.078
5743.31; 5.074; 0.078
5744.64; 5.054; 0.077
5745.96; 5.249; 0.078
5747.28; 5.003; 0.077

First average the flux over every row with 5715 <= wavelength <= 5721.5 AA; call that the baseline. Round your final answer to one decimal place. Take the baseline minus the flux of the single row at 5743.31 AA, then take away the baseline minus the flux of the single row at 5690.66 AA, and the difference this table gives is 0.1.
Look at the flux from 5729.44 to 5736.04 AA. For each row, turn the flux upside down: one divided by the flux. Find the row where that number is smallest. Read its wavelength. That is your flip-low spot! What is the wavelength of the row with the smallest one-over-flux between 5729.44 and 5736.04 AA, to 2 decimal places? 5730.10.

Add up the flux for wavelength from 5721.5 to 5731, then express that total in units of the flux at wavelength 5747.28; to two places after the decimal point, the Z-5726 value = 7.21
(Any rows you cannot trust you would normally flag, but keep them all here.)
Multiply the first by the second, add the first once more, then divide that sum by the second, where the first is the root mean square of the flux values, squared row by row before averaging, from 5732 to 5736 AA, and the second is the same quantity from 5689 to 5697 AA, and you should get 6.09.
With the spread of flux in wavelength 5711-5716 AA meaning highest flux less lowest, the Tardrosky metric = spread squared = 0.13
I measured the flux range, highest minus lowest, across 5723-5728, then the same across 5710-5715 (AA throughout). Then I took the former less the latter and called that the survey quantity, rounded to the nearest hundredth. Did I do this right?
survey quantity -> -0.13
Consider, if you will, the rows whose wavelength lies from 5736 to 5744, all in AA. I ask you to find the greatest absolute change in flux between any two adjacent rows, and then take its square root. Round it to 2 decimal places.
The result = 0.26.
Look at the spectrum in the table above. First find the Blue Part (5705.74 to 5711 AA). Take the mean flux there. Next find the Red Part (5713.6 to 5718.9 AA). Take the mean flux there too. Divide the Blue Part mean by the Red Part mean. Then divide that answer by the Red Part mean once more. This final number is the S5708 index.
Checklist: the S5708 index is 0.188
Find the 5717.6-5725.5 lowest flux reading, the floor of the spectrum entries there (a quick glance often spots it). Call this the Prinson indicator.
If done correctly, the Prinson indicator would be 5.046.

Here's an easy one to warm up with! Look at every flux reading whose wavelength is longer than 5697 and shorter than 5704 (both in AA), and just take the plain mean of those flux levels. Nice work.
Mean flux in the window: 5.11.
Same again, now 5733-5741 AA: 5.15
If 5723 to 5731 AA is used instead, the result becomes 5.17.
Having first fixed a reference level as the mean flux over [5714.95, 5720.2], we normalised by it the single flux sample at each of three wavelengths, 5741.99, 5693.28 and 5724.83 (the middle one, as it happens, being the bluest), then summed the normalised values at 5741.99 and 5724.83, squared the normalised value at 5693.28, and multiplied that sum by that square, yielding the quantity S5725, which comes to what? 2.07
